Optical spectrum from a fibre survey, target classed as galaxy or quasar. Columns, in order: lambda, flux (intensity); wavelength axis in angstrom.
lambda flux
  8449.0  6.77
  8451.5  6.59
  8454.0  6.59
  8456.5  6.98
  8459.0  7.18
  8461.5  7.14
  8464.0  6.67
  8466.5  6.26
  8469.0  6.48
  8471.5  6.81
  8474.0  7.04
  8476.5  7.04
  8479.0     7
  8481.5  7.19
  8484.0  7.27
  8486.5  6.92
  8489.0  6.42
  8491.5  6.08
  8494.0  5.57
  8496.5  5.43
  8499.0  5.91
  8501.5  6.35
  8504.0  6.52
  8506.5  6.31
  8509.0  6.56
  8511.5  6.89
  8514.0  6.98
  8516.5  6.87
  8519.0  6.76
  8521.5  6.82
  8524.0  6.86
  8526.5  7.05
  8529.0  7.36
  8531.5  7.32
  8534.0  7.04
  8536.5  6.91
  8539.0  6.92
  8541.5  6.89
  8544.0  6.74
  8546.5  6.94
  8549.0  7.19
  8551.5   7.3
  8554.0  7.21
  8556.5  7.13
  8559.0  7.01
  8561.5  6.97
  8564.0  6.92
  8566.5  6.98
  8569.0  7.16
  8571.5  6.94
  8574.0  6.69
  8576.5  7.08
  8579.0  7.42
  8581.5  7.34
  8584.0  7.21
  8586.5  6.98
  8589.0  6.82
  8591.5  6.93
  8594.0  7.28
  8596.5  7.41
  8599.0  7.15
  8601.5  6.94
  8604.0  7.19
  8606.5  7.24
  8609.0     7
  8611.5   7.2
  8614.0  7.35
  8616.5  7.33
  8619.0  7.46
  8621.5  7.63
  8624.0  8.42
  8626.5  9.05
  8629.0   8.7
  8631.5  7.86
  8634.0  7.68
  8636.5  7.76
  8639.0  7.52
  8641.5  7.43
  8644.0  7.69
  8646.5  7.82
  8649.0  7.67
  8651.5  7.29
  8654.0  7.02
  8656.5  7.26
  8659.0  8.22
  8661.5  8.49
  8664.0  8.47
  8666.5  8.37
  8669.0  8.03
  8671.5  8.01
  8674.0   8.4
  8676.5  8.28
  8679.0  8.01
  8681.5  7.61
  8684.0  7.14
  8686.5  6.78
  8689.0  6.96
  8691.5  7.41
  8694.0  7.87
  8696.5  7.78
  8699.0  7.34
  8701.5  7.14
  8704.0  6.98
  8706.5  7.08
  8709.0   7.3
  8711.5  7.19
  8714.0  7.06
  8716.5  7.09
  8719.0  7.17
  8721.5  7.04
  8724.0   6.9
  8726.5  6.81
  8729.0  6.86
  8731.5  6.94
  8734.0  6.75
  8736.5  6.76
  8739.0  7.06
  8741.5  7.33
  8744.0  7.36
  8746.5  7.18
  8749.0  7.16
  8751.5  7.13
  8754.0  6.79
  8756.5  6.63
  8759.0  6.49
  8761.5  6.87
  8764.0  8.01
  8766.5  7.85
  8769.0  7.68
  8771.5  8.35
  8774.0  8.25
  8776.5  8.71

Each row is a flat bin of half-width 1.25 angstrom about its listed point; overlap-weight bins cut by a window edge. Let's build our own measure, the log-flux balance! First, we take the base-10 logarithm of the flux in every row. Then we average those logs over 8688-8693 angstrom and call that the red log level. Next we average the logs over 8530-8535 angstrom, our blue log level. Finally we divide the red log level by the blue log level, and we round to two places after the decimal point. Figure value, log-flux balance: 1.00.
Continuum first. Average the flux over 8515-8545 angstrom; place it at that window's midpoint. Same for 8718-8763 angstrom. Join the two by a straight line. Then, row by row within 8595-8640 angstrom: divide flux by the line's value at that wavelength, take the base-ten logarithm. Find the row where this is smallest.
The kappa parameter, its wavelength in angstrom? 8601.5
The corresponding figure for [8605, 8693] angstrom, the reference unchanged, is 8686.5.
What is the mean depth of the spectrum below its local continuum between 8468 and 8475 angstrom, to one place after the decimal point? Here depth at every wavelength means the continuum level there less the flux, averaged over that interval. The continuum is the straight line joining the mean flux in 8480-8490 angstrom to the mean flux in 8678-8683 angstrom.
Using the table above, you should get 0.1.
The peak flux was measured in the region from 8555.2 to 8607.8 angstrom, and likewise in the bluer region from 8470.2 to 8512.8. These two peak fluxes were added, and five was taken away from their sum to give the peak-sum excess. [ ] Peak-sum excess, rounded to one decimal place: 9.7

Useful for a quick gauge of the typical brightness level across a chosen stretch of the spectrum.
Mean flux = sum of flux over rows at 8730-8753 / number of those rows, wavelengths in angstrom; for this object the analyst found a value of 7.07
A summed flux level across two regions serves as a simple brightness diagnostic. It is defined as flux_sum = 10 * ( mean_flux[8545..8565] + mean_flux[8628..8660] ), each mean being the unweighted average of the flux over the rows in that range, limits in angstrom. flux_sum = 148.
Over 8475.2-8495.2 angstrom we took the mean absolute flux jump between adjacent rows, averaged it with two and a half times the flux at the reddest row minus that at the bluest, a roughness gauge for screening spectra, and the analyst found -1.69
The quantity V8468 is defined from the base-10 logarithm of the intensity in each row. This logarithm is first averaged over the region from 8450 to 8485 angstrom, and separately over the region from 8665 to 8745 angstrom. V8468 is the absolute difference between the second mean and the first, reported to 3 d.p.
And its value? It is 0.028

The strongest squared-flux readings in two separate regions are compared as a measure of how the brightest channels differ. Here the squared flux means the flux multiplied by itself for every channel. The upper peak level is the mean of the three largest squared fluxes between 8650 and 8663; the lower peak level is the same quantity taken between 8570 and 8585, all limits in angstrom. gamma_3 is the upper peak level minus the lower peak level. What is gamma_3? 11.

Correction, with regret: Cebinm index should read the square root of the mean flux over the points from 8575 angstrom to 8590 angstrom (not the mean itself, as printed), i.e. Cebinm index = 2.67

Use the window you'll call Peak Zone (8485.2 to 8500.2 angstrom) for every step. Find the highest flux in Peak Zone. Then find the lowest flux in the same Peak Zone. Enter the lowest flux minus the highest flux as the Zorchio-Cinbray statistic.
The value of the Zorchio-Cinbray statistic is -1.5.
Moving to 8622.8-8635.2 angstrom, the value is -1.4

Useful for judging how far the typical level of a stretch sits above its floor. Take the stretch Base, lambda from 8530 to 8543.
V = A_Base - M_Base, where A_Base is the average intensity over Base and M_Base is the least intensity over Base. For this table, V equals 0.13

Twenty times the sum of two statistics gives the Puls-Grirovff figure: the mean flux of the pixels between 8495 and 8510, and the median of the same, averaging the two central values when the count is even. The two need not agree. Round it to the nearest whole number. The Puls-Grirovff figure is 250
